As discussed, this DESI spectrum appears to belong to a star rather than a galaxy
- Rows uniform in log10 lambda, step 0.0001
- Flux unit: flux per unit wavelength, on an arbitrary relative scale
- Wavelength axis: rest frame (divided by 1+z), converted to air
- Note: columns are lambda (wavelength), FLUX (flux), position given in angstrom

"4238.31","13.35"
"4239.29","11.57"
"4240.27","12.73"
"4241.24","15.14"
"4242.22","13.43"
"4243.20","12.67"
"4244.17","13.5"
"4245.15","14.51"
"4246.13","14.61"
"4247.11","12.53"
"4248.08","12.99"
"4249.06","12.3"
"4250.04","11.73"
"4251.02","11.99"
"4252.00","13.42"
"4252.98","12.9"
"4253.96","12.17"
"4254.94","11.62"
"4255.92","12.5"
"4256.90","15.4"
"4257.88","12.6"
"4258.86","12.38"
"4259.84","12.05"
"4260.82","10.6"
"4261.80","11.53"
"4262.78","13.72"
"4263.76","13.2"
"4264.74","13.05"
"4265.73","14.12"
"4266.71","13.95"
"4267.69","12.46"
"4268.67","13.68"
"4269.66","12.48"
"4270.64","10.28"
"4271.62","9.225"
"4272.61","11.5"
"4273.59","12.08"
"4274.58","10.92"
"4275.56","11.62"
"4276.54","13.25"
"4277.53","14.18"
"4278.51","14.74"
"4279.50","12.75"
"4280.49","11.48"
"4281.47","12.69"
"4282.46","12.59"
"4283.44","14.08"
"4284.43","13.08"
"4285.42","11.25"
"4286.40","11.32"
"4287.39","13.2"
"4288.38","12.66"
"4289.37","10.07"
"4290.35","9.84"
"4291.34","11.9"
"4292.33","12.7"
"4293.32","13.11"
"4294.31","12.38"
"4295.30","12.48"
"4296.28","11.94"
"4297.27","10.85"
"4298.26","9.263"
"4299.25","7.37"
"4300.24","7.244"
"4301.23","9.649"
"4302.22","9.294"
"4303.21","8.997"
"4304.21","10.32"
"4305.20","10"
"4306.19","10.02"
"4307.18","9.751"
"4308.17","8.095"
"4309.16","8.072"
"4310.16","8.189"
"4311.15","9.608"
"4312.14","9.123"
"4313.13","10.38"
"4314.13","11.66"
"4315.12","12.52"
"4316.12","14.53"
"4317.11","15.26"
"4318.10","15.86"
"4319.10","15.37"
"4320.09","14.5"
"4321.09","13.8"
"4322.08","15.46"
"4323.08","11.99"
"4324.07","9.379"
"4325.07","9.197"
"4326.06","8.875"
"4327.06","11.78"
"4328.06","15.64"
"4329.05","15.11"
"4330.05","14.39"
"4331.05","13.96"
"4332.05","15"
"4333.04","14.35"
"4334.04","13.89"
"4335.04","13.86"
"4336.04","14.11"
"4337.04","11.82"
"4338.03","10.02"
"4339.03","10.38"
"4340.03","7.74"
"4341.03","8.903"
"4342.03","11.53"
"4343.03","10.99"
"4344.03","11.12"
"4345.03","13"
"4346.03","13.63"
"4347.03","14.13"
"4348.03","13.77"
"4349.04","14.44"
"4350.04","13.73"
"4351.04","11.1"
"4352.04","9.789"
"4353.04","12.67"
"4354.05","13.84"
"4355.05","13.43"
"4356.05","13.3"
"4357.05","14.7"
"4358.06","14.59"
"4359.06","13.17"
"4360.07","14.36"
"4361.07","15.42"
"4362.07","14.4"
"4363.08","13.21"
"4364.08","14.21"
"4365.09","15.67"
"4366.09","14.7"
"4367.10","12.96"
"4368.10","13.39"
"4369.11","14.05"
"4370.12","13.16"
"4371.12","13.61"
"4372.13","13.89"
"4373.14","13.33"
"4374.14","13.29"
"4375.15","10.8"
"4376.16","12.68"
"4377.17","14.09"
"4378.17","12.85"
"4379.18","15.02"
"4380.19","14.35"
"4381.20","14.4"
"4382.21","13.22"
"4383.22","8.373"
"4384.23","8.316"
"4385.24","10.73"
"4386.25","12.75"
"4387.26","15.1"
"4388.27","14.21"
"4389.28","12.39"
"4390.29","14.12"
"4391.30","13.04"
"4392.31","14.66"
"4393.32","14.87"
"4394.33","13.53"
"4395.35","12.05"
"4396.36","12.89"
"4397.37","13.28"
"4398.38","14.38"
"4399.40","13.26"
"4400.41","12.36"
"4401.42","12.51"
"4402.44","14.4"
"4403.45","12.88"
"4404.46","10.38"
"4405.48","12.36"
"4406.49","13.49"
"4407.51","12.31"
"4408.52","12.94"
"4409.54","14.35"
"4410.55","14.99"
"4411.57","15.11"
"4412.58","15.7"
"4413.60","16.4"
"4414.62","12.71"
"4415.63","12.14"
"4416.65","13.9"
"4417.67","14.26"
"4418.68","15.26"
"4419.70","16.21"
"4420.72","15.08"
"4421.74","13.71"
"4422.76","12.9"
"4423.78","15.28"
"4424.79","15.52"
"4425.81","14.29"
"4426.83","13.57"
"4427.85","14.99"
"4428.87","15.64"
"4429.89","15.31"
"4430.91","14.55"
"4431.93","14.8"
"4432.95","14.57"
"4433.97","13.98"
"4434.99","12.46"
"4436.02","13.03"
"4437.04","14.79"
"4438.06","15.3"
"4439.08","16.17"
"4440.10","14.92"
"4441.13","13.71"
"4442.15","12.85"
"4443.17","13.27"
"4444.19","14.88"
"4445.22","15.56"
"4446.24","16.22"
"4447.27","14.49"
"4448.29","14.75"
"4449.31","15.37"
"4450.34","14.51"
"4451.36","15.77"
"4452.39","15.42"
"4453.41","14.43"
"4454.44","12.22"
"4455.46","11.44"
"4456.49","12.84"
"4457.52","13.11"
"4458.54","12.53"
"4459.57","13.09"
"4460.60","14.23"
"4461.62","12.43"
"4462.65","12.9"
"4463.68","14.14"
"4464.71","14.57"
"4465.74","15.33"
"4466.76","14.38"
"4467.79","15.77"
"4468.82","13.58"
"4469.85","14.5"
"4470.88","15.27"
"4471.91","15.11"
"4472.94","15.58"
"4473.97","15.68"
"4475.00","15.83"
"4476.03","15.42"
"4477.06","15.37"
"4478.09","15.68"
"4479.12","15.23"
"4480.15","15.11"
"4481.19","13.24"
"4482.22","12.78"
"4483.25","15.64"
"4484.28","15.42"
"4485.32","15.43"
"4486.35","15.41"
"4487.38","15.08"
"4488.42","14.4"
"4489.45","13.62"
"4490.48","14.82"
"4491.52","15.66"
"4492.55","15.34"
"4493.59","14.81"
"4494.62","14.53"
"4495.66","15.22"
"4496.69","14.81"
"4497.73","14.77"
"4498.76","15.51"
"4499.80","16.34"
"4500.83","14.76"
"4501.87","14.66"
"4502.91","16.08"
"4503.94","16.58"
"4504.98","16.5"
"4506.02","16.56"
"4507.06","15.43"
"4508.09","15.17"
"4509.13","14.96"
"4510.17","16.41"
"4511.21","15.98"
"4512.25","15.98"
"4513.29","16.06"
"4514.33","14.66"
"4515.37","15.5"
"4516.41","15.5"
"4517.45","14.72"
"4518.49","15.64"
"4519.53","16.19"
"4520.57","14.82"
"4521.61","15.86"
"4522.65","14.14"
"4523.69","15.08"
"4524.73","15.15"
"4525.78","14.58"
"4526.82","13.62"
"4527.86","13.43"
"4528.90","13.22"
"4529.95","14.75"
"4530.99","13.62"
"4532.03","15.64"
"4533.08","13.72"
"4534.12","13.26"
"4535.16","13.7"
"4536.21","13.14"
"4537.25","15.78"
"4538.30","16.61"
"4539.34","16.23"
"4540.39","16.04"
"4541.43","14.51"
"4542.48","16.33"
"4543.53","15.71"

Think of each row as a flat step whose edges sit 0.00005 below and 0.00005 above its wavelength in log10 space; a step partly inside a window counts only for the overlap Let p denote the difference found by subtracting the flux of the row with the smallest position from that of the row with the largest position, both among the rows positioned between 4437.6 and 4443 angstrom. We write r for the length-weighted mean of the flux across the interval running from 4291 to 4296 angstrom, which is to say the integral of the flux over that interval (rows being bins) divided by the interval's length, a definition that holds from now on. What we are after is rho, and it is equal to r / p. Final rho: -5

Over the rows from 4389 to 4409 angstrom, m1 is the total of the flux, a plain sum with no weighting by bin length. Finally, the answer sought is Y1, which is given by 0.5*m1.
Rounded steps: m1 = 262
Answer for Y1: 131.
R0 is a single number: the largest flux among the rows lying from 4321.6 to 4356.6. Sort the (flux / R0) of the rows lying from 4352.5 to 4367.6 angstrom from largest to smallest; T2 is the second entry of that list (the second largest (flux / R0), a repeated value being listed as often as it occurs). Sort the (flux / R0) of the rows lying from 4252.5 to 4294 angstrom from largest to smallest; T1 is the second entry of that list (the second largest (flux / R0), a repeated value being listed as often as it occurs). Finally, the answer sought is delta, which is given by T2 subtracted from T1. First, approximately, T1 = 0.94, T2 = 0.99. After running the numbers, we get 0.0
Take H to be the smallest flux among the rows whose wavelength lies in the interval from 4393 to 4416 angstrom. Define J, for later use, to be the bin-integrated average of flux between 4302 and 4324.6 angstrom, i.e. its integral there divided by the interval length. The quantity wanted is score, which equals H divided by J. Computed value 0.91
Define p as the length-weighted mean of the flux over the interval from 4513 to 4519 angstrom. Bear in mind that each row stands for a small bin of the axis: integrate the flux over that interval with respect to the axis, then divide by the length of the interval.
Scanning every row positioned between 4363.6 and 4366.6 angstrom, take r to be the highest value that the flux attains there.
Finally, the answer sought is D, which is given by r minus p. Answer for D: 0.4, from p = 15.3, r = 15.67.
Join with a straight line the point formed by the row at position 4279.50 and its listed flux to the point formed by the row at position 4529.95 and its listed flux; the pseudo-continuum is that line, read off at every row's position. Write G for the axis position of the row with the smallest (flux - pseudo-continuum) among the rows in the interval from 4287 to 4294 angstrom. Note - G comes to 4290.35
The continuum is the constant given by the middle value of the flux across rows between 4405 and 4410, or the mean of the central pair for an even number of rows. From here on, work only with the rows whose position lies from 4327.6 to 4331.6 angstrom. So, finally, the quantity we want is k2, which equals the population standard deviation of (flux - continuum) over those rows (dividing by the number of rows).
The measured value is 0.65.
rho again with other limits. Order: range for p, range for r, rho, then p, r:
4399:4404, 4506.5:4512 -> -41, 0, 15.6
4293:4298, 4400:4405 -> -6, -2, 12.5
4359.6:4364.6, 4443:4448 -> -100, 0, 15.0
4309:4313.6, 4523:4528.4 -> 6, 2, 14.4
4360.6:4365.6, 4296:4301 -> 37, 0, 9.2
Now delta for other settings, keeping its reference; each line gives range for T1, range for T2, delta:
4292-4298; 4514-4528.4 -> -0.2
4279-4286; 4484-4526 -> -0.2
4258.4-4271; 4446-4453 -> -0.1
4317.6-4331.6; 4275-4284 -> 0.1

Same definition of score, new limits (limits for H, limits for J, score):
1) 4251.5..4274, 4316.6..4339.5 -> 0.70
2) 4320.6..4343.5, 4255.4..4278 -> 0.62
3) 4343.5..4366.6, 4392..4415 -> 0.72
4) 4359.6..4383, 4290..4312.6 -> 1.08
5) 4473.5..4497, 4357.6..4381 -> 0.93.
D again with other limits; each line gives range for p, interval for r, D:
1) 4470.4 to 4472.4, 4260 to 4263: -1.5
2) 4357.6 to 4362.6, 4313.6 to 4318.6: 1.5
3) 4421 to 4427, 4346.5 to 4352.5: 0.2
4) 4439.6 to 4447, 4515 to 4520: 1.7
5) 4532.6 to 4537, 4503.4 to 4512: 3.0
